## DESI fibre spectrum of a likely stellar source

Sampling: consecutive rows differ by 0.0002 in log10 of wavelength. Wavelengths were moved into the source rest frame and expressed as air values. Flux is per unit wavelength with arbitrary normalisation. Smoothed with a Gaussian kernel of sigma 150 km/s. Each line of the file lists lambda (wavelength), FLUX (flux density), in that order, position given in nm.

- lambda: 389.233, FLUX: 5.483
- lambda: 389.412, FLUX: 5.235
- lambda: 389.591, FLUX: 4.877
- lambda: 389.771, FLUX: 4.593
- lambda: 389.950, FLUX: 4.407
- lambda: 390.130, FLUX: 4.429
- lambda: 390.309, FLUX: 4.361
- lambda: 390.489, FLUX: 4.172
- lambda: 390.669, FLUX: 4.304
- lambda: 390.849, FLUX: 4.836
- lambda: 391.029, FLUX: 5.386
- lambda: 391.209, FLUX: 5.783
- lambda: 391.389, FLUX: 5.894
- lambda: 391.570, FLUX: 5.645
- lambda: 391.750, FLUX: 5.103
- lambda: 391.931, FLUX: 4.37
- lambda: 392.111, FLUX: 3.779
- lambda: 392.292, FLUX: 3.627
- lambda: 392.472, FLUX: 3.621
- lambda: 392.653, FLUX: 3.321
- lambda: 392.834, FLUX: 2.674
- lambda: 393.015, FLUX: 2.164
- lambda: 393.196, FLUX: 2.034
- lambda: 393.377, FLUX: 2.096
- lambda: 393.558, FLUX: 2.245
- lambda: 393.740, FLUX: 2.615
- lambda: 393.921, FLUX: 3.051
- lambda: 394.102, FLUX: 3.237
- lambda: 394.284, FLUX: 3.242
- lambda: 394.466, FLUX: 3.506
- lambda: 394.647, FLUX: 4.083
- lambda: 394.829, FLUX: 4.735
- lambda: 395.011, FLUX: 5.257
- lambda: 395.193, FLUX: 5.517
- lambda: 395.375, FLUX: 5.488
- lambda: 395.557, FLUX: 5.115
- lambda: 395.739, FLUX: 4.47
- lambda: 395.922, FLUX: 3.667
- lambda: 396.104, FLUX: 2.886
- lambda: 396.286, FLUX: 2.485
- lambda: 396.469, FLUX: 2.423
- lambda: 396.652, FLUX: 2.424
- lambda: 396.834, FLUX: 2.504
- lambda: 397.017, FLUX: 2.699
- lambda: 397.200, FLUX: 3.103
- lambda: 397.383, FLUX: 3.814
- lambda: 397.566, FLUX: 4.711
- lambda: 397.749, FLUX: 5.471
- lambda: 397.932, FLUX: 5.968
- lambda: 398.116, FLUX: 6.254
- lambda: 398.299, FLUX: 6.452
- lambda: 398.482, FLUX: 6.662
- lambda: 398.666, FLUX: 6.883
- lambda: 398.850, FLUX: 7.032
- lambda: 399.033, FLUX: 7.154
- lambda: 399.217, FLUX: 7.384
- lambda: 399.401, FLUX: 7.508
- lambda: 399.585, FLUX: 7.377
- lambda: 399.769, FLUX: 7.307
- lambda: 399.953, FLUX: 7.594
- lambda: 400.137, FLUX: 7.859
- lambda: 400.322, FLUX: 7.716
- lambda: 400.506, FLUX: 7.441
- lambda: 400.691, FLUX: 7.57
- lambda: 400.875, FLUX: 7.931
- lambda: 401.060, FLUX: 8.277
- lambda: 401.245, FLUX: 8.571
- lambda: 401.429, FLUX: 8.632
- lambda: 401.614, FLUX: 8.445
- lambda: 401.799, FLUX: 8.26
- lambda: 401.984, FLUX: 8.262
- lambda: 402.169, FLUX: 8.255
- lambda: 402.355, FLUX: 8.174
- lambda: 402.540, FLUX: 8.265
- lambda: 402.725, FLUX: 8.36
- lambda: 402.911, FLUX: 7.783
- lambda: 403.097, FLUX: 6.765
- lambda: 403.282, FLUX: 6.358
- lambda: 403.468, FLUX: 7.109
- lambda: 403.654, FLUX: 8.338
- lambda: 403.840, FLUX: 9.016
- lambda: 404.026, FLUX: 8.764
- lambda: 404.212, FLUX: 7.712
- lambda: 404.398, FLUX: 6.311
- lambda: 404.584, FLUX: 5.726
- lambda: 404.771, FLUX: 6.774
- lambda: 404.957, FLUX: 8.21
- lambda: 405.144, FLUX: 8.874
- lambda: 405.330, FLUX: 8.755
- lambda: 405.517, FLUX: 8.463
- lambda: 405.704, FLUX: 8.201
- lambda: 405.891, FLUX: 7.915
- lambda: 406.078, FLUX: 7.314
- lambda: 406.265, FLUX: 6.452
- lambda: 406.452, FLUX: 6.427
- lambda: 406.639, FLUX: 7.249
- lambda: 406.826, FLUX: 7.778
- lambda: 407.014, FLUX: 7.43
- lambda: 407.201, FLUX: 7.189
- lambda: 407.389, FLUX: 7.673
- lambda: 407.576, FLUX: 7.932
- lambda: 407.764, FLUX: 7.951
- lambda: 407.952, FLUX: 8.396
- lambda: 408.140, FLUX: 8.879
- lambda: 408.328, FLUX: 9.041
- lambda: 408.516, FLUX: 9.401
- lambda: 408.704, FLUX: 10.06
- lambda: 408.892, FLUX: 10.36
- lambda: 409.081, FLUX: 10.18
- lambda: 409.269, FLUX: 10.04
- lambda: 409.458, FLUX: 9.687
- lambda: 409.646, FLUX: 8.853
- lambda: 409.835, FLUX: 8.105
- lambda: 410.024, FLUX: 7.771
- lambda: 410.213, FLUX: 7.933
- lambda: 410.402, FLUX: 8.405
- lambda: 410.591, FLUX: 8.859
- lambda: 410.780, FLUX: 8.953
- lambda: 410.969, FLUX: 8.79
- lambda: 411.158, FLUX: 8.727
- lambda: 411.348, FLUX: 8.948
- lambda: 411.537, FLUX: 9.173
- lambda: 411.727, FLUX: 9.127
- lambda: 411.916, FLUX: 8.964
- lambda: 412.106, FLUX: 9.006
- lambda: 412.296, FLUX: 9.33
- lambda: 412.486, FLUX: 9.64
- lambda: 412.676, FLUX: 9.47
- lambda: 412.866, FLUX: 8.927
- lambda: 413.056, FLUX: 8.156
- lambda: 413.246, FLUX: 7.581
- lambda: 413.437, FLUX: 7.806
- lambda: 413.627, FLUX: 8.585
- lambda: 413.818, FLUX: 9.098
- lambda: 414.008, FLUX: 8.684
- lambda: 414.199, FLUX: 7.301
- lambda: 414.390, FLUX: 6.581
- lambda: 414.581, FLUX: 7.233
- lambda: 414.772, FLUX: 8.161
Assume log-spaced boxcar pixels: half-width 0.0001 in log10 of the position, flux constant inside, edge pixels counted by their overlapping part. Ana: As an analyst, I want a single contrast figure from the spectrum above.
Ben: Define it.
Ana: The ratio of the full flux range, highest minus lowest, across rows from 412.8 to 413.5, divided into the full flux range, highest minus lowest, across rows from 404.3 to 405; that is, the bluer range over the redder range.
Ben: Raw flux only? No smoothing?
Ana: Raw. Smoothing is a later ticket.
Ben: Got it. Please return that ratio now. 1.8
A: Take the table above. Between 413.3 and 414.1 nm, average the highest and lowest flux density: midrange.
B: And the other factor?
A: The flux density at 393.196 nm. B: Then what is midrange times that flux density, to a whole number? 17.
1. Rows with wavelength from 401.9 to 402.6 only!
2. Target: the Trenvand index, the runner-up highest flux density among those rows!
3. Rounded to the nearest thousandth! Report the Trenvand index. 8.262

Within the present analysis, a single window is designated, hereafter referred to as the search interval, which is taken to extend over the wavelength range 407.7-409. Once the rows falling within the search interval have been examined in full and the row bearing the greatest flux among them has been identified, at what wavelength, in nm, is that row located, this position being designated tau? 408.892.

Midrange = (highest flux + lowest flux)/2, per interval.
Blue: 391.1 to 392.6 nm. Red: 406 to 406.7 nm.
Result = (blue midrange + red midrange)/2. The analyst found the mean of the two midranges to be 5.8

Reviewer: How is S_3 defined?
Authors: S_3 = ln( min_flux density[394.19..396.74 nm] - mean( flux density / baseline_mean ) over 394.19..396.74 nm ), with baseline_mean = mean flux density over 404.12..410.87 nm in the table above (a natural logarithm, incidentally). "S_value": 0.7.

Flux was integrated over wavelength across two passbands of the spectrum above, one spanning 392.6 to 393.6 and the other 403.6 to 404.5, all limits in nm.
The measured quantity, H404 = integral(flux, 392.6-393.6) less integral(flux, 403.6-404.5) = -4.8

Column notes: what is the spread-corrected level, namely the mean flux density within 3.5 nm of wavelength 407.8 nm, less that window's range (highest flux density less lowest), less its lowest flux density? -2.1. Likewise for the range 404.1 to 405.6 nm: -1.3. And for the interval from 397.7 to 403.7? -1.1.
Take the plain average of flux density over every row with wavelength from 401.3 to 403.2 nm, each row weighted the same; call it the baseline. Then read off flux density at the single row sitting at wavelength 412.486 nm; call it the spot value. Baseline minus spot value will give -1.5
